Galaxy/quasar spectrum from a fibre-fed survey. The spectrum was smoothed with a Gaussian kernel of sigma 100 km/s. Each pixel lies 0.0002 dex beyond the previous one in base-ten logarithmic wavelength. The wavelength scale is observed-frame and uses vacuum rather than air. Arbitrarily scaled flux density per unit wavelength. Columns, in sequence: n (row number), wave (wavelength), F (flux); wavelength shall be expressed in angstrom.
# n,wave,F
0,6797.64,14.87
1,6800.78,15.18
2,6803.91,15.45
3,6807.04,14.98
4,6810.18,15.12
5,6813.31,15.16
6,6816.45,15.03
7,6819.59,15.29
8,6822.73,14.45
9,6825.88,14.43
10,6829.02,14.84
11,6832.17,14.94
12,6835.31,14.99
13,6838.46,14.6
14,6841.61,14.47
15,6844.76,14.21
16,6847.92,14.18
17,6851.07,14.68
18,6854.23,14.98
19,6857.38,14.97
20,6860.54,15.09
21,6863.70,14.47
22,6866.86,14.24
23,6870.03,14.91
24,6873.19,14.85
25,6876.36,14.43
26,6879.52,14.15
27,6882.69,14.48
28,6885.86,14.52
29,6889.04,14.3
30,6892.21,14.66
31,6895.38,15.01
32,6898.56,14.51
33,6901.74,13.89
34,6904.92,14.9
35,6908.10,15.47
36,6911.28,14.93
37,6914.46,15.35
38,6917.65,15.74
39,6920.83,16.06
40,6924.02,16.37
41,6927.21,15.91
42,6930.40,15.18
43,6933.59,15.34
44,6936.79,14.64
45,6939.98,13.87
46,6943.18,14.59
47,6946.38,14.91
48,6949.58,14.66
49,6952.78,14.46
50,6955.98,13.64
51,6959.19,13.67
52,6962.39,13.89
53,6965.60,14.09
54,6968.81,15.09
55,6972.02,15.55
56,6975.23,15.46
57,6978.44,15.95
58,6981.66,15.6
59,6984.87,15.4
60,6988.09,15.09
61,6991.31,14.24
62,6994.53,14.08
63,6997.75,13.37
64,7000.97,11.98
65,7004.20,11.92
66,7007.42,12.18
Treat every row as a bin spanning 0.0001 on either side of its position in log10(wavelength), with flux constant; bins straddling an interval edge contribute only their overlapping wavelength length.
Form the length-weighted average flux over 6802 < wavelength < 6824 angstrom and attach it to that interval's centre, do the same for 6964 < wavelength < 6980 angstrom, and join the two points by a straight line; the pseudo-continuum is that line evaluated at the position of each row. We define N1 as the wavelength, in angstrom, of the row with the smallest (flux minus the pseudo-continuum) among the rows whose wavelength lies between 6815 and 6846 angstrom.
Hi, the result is 6844.76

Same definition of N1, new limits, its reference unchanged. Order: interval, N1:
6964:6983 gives 6965.60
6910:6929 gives 6911.28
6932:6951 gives 6939.98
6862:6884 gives 6879.52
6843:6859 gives 6847.92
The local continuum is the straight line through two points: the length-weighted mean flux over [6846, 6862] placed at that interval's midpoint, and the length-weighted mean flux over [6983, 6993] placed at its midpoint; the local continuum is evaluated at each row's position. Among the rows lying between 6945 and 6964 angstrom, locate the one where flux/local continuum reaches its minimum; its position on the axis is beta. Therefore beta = 6955.98 angstrom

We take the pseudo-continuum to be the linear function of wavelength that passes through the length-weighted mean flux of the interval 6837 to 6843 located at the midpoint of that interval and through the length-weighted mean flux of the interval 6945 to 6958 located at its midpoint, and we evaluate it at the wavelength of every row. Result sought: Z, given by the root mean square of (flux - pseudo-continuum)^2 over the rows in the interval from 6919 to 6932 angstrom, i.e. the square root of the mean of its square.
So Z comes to 2.60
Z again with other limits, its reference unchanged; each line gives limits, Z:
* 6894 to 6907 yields 0.24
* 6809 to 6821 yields 0.36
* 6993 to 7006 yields 3.97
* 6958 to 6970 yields 0.38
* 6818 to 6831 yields 0.27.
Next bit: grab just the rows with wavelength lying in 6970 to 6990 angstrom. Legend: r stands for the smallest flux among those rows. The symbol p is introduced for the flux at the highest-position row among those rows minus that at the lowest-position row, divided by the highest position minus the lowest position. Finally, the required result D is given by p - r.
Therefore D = -15.1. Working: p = -0.03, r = 15.09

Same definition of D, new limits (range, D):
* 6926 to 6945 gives -14.0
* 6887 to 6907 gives -13.9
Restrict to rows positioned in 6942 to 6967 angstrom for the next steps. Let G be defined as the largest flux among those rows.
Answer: 14.91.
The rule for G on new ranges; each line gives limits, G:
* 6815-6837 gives 15.29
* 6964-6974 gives 15.55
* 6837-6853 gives 14.68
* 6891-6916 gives 15.47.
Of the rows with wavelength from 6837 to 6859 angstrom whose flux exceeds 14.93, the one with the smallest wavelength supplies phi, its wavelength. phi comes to 6854.23 angstrom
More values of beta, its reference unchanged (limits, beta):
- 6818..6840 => 6825.88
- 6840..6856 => 6847.92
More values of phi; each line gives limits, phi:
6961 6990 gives 6968.81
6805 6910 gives 6807.04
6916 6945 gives 6917.65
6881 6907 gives 6895.38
